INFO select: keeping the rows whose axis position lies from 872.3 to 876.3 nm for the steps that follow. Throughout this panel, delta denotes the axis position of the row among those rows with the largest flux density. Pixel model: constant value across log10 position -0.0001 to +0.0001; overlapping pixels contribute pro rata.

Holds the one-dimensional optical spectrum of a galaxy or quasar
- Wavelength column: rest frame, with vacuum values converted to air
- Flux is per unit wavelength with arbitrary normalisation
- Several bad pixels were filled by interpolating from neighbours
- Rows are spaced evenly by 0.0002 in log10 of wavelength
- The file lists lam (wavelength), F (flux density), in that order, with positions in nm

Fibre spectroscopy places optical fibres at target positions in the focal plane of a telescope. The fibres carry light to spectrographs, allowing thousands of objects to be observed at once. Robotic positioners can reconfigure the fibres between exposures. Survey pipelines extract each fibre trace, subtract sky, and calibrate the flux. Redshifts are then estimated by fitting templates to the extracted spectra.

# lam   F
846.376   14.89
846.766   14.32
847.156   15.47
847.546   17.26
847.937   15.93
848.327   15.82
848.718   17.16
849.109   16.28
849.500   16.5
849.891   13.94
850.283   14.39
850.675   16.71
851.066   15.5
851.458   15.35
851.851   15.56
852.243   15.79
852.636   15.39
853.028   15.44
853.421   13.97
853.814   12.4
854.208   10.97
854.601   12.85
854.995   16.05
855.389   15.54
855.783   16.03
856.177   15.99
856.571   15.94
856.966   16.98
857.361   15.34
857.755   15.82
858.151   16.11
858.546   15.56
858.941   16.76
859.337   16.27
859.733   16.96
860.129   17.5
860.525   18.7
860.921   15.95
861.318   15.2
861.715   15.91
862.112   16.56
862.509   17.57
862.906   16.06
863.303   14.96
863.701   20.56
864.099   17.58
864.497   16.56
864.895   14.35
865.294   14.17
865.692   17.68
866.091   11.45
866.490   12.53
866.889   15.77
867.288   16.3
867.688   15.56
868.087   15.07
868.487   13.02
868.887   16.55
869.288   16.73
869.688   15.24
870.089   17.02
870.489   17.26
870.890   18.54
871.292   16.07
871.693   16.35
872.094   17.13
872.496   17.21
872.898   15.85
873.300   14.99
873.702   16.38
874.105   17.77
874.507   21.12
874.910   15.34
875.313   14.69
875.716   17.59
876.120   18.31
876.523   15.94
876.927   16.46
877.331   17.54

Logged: 874.507 nm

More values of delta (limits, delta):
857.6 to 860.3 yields 860.129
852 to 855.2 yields 854.995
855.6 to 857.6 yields 856.966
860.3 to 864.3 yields 863.701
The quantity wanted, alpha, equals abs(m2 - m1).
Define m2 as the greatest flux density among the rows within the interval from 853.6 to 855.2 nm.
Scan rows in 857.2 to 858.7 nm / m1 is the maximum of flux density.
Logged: 0.1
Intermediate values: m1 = 16.11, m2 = 16.05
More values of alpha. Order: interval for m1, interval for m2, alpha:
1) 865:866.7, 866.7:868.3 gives 1.4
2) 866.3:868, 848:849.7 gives 0.9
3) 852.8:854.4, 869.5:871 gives 3.1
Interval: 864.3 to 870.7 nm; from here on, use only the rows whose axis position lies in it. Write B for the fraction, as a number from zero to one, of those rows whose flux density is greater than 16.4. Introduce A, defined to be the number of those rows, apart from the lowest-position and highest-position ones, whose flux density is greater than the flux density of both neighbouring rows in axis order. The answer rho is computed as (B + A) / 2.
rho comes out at 1.69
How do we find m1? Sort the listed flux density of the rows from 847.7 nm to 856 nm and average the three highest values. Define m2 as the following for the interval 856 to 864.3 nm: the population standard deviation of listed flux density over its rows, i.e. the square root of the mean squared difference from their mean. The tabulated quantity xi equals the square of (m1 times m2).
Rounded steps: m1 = 16.8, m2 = 1.3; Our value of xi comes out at 448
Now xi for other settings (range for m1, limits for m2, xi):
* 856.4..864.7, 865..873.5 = 1059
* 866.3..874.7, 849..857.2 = 813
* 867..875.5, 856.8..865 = 655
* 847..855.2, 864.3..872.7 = 885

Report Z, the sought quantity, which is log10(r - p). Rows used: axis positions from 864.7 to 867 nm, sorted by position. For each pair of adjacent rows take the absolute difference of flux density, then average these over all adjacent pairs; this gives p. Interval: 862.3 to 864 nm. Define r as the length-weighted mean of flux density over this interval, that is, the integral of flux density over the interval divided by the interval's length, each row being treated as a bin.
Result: 1.160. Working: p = 2.8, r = 17.3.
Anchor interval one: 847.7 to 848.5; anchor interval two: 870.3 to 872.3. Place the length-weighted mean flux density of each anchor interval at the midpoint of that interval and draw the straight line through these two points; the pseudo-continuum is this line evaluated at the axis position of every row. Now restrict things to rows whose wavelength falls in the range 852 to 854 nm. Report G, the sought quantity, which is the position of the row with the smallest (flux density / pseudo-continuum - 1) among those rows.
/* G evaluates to 853.814 nm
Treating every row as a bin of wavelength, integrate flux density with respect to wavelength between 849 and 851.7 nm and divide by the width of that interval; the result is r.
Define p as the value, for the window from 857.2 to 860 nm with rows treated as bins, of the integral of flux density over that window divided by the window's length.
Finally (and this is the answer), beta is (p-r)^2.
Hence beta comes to 0.4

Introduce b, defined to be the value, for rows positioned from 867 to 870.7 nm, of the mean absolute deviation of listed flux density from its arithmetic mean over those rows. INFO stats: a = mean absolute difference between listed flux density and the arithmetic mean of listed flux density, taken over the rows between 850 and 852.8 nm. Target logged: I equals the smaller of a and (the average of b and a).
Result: 0.4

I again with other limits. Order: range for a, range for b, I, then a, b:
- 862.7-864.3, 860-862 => 1.5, 1.8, 1.16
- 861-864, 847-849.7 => 0.9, 1.4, 0.54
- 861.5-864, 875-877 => 1.3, 1.4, 1.08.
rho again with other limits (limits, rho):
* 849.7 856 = 2.03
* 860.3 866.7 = 1.72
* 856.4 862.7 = 2.22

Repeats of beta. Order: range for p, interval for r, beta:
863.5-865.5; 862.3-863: 0.1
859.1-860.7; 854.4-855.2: 8.3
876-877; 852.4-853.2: 2.0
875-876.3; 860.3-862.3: 0.1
